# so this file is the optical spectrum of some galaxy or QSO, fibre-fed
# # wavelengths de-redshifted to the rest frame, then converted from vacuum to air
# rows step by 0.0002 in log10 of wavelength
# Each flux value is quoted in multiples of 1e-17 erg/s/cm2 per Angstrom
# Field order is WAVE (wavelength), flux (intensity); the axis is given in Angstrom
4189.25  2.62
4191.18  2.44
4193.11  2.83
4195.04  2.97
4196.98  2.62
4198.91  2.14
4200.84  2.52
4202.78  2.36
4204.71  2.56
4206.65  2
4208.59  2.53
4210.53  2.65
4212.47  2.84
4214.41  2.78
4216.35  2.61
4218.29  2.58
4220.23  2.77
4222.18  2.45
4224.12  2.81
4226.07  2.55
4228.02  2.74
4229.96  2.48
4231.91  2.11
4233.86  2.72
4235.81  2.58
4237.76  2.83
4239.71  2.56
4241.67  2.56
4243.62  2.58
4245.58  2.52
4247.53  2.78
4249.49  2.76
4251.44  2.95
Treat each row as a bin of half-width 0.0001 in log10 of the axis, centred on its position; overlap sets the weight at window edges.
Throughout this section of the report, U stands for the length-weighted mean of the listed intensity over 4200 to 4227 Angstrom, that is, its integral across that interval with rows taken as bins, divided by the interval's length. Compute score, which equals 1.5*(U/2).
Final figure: 1.93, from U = 2.57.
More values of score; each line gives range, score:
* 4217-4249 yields 1.95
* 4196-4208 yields 1.78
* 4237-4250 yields 1.99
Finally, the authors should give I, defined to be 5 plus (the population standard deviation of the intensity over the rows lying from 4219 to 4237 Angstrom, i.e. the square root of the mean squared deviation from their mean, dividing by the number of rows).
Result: 5.21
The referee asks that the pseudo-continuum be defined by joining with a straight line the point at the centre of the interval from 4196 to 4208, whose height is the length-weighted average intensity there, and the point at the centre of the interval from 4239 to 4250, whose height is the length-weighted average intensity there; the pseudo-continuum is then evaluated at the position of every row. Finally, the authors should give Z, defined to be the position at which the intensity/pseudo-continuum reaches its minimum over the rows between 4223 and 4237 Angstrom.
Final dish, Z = 4231.91 Angstrom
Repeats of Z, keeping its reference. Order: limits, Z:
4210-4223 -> 4222.18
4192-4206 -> 4198.91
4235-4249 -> 4245.58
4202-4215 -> 4206.65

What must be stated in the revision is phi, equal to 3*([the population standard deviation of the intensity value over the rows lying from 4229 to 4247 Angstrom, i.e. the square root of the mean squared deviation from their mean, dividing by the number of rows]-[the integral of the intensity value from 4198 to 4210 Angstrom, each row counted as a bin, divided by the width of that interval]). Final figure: -6.53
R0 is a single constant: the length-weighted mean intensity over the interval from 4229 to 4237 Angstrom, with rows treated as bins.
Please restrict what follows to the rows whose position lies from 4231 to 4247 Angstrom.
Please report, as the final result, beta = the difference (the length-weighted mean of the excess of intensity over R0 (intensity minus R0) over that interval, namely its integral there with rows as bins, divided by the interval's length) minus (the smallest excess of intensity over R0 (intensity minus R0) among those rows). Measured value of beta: 0.456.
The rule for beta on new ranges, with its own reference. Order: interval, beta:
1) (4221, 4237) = 0.451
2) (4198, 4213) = 0.440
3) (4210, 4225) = 0.237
